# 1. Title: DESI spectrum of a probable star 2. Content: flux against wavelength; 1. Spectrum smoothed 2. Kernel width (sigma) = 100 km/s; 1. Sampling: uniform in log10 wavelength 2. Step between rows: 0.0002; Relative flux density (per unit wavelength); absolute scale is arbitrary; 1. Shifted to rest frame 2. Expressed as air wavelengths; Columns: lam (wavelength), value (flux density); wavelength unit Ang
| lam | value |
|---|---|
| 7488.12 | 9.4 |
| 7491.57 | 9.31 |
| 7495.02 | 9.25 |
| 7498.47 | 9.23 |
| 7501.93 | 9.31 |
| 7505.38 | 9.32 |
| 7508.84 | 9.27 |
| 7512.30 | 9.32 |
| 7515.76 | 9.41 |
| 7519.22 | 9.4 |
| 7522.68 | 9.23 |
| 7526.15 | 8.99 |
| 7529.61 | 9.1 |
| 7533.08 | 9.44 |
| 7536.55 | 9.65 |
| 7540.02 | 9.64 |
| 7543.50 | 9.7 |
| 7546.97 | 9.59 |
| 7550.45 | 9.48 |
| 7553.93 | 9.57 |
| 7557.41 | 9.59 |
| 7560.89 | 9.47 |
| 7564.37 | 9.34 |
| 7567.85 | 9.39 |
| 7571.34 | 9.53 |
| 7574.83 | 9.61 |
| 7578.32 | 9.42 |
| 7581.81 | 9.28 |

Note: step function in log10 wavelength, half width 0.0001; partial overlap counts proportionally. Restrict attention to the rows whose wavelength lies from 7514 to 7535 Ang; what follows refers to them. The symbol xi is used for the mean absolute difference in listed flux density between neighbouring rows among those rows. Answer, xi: 0.174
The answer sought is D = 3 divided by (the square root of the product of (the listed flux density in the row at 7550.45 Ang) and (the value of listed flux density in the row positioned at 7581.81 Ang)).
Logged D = 0.320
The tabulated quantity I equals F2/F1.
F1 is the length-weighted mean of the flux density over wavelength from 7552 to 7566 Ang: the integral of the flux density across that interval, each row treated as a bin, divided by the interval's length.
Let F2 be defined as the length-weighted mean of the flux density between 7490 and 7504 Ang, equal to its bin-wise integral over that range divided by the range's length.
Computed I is 0.98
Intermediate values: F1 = 9.49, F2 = 9.3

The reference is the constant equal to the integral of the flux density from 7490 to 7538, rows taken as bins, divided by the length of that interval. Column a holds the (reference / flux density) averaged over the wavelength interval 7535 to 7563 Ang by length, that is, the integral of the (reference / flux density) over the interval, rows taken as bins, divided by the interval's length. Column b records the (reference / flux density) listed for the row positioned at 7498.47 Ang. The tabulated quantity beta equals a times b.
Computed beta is 0.978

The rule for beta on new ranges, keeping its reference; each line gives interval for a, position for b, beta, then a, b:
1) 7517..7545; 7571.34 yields 0.967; 0.991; 0.98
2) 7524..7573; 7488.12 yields 0.973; 0.983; 0.99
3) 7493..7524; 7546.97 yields 0.970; 1.000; 0.97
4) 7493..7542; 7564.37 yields 0.993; 0.997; 1.00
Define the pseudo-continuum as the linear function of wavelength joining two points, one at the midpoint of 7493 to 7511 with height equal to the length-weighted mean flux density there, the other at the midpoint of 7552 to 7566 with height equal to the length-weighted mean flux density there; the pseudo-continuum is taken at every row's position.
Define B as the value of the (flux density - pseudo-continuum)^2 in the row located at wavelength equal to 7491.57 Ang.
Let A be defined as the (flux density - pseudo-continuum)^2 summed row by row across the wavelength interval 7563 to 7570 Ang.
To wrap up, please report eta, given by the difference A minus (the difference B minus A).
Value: 0.09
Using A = 0.05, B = 0.005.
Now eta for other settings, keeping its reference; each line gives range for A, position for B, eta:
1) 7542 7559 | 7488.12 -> 0.19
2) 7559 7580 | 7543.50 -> 0.08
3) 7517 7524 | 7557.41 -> 0.03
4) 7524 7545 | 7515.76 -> 0.80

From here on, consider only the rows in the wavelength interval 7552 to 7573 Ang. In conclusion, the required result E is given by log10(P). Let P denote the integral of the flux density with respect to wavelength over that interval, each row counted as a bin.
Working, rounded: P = 199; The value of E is 2.30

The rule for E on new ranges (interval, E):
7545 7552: 1.82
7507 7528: 2.29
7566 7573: 1.82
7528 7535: 1.81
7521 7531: 1.96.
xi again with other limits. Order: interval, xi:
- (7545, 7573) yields 0.094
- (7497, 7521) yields 0.048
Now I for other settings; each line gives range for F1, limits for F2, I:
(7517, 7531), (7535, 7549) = 1.05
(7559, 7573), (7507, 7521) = 0.99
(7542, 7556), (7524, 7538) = 0.97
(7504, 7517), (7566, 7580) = 1.02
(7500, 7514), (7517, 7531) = 0.99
